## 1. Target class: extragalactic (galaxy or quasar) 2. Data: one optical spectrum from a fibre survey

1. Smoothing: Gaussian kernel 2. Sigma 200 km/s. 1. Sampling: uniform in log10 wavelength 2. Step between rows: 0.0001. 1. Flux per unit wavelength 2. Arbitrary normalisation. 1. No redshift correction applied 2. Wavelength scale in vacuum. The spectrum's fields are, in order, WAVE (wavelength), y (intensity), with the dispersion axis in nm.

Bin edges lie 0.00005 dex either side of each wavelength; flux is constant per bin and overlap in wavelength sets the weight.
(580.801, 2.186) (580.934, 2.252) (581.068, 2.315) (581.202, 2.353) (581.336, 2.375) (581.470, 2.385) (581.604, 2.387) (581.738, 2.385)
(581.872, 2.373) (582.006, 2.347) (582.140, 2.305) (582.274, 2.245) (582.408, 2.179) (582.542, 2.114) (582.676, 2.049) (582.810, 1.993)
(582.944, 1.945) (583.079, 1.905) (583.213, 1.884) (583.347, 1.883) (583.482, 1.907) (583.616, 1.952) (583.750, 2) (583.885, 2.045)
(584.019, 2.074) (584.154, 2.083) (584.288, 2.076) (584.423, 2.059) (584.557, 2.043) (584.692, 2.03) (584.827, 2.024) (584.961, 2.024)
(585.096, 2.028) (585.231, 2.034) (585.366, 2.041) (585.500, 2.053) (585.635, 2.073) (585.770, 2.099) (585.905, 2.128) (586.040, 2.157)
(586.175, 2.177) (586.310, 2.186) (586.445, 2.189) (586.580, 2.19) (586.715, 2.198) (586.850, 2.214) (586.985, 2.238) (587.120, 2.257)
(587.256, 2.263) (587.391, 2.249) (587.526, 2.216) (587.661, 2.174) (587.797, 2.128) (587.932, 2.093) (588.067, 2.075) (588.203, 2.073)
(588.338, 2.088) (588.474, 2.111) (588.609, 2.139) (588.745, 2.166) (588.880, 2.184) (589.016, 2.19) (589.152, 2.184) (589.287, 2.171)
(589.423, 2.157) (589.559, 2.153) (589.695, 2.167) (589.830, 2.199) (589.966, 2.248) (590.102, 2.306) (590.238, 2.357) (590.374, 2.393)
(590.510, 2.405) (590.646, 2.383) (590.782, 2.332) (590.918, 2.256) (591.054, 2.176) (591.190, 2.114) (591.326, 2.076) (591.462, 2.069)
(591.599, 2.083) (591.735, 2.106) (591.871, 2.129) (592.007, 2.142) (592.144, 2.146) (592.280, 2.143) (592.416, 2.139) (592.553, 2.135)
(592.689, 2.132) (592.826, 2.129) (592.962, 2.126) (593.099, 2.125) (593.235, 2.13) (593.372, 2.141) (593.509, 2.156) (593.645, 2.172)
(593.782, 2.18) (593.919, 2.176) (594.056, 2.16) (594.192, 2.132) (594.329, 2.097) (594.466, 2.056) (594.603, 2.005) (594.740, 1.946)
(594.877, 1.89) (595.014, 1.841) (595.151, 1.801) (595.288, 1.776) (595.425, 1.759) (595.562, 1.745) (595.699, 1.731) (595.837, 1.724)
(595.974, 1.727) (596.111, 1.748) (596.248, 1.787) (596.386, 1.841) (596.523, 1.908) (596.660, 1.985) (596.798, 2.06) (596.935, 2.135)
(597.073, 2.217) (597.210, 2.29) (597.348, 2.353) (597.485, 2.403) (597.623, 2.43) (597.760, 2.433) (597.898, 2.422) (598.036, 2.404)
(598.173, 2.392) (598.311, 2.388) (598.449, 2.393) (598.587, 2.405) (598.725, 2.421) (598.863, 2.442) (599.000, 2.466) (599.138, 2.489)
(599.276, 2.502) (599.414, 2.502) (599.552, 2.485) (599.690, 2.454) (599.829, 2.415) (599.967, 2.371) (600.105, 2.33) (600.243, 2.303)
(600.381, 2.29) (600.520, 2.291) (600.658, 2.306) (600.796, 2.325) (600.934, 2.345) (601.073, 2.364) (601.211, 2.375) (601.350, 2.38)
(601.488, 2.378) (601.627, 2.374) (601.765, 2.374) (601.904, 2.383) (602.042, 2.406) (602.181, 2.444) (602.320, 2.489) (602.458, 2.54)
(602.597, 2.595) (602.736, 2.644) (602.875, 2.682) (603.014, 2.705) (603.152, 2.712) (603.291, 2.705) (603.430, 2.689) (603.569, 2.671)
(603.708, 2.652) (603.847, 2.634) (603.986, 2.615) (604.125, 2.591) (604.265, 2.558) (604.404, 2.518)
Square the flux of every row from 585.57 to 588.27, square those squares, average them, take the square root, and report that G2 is 4.7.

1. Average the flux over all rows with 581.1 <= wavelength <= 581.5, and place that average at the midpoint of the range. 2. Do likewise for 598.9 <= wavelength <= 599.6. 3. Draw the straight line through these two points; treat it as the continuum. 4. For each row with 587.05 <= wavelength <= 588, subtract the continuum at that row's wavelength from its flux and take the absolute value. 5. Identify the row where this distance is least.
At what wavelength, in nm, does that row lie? 587.256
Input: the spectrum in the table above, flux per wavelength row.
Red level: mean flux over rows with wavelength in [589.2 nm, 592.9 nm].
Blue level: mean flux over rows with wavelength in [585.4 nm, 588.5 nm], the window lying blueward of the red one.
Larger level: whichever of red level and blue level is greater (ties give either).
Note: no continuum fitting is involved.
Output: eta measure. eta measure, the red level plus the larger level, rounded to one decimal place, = 4.4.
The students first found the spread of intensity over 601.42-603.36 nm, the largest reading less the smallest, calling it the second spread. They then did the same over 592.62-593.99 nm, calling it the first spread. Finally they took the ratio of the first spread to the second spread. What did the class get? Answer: 0.16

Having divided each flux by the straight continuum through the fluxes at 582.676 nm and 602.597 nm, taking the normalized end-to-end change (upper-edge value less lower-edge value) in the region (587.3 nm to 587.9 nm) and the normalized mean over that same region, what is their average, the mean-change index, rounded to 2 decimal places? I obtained 0.47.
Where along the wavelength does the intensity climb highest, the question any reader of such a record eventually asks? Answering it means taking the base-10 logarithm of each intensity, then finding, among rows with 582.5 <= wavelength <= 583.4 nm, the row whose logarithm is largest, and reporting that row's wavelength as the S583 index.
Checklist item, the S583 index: 582.542 nm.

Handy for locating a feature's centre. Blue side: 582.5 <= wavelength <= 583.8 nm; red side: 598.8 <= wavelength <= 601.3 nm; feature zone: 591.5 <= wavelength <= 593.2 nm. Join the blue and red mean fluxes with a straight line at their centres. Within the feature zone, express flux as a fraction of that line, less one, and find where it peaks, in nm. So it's 592.144 nm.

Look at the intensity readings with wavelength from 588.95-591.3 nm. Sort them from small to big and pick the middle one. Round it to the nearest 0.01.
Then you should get 2.20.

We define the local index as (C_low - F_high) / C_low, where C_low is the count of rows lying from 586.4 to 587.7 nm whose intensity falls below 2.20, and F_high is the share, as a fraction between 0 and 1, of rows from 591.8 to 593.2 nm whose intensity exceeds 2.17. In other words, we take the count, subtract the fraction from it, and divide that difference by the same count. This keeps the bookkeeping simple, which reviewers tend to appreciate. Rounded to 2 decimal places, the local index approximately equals 1.00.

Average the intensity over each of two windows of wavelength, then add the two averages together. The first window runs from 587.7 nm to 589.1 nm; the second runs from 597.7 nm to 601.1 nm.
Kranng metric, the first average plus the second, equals 4.52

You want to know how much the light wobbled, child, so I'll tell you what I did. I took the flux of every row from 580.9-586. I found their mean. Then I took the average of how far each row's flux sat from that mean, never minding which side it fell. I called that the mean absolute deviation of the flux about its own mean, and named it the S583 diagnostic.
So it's 0.13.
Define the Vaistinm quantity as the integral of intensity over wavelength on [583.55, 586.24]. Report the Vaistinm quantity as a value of 5.5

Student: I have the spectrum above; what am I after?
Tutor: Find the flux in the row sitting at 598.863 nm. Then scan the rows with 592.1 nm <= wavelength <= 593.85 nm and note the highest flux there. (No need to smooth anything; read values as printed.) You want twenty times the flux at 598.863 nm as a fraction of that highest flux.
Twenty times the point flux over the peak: 22.4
